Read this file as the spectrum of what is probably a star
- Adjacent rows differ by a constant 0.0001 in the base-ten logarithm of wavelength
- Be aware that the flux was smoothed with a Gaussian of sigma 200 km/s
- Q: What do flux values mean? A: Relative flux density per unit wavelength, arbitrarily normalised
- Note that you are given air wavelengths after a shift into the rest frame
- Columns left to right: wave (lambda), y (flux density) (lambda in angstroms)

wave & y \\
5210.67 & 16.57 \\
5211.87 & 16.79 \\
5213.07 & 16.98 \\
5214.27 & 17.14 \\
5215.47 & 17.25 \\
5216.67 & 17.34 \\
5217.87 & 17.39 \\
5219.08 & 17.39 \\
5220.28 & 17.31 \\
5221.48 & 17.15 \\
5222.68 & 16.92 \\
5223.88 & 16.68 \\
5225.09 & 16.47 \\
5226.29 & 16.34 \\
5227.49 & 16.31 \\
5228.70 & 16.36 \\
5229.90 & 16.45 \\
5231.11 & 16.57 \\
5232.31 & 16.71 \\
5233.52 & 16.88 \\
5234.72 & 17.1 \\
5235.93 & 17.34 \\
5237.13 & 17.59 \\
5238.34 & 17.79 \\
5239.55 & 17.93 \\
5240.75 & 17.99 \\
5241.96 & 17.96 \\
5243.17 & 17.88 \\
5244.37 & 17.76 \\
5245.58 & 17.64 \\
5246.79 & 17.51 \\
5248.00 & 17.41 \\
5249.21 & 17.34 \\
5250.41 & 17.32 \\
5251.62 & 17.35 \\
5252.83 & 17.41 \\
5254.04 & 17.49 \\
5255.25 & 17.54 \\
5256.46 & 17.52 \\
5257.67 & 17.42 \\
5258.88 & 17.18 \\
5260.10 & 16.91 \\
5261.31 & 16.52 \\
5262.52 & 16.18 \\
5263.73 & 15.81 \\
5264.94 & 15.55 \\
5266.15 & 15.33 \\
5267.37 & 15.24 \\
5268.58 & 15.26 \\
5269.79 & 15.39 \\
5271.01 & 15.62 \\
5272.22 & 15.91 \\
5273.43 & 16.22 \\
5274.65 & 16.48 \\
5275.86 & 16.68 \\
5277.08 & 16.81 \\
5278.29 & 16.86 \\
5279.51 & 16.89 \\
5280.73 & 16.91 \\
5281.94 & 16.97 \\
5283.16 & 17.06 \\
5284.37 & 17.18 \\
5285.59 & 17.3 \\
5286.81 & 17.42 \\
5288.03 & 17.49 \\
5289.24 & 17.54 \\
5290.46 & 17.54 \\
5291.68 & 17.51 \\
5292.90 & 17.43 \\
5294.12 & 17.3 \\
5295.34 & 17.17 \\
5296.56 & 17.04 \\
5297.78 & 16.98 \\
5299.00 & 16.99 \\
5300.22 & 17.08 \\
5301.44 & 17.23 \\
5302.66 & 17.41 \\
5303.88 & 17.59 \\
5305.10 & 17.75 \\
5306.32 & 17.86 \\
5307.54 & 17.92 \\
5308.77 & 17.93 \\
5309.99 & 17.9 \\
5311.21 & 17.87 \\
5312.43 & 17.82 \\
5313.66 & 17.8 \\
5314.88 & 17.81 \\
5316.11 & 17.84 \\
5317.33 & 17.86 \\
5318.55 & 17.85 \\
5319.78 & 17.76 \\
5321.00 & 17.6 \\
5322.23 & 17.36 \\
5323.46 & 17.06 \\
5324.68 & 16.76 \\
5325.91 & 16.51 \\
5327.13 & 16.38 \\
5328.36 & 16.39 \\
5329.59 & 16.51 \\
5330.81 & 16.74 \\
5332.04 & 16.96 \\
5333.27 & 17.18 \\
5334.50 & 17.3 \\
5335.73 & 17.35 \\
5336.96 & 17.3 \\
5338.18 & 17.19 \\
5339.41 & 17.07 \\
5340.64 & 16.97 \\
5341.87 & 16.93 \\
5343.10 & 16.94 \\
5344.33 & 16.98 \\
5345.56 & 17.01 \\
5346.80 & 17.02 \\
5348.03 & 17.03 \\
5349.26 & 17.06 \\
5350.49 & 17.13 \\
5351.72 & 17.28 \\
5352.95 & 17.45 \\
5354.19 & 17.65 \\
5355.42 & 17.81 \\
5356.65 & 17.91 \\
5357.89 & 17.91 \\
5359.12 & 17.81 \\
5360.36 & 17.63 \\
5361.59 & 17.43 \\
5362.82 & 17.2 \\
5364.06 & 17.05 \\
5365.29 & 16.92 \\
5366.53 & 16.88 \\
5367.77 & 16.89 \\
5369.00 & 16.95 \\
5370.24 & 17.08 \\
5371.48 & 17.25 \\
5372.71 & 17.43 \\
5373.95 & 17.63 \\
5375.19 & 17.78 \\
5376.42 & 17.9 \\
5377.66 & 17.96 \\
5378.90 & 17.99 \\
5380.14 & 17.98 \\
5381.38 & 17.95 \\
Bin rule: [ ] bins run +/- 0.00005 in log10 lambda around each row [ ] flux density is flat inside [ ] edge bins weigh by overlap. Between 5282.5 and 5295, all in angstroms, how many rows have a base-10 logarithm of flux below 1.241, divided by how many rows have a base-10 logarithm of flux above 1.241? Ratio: 1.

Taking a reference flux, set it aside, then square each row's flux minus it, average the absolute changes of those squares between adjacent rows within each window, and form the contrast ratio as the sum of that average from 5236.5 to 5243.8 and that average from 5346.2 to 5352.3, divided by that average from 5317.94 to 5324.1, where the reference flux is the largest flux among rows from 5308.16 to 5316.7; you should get 0.67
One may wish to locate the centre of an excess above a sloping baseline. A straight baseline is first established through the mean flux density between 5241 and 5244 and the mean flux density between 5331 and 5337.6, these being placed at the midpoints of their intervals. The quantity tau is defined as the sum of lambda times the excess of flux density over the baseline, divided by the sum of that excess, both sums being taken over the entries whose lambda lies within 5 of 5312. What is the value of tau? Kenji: 5311.7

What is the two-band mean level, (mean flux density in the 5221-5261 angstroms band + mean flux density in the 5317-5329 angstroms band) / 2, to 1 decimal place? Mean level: 17.2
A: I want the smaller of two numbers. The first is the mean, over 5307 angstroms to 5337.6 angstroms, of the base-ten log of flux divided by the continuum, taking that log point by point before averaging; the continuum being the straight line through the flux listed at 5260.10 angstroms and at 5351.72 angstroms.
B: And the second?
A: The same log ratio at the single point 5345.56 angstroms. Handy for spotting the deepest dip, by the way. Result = -0.0062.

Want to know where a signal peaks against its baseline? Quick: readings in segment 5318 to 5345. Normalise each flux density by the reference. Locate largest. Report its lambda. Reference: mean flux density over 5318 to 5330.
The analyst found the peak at 5318.55 angstroms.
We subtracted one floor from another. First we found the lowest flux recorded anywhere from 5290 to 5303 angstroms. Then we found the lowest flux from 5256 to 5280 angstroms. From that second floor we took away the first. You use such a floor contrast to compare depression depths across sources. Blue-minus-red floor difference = -1.7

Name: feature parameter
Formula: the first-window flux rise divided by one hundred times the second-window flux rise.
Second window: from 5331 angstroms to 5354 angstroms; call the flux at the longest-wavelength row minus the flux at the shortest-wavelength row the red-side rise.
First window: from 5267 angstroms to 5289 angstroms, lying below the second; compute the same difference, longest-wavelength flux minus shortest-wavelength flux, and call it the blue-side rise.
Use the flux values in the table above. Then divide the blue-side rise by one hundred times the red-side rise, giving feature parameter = 0.05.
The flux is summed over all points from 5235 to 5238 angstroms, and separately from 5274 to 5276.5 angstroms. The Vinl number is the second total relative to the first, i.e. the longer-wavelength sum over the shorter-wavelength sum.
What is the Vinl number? 0.95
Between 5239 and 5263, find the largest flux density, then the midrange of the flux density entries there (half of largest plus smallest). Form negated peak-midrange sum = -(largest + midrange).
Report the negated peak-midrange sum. -35.1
